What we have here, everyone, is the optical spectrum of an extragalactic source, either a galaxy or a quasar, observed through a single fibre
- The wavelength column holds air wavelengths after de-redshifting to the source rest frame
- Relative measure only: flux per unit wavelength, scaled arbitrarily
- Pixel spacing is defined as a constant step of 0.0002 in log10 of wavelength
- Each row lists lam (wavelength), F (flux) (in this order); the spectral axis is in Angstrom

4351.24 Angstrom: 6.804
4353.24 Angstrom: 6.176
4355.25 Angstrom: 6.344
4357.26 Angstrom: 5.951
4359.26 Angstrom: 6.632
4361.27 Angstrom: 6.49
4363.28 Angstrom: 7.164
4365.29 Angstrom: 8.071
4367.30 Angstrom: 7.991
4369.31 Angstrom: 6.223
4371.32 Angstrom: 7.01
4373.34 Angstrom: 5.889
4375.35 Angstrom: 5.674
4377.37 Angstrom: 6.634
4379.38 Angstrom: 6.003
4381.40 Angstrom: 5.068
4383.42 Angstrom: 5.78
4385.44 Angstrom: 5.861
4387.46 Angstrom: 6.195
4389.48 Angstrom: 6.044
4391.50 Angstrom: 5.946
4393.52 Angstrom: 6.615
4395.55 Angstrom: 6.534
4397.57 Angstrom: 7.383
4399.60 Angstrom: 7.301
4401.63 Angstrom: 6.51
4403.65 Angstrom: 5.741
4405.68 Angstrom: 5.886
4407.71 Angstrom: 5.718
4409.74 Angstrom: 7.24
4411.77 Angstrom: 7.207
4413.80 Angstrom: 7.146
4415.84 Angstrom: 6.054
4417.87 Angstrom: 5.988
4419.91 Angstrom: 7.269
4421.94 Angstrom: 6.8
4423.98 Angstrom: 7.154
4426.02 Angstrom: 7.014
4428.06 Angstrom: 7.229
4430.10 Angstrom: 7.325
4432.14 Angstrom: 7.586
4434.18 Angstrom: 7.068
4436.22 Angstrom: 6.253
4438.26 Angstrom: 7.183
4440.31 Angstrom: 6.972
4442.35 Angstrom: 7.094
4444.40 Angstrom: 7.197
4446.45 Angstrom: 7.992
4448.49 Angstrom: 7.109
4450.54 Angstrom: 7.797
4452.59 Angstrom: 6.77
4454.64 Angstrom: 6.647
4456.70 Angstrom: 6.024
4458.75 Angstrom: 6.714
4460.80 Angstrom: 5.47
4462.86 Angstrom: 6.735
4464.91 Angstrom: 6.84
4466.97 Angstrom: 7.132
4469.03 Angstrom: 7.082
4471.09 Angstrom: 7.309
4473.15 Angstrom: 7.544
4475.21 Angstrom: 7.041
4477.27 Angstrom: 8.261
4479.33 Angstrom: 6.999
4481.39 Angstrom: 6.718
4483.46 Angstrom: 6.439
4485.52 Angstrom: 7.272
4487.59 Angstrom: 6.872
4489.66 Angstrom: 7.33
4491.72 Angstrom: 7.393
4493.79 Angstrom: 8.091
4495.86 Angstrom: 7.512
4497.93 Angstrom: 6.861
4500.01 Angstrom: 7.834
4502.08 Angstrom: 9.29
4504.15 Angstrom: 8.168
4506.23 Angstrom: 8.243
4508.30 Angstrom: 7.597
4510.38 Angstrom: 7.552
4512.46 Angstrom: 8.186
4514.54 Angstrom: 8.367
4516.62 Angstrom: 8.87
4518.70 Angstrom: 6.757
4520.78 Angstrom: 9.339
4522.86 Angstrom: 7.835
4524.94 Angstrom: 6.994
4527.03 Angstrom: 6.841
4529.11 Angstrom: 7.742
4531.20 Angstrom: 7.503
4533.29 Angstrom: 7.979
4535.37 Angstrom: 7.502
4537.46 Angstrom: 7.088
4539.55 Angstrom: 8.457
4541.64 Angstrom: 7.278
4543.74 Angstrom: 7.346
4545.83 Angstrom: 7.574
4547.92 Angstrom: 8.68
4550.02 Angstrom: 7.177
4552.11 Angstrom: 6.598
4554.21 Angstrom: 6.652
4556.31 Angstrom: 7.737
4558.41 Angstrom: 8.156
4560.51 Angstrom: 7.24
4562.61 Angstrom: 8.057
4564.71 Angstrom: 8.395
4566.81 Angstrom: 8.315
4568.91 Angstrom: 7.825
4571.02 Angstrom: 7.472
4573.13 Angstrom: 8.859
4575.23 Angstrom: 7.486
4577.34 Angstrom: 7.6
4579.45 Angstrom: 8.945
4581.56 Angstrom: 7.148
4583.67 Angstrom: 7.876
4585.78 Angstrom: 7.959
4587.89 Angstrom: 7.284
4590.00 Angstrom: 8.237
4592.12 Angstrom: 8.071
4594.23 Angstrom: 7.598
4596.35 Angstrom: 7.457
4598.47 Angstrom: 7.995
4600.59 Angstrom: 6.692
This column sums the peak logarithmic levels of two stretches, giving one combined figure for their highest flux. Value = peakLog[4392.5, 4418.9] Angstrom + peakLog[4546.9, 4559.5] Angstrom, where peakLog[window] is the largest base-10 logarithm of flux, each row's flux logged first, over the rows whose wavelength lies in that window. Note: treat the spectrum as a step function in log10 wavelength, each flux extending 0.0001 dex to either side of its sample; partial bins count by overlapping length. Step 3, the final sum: 1.81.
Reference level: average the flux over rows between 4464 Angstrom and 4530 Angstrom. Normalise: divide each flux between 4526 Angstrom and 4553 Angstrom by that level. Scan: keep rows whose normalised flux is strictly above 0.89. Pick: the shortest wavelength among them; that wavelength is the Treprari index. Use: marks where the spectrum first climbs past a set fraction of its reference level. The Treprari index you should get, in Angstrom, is 4527.03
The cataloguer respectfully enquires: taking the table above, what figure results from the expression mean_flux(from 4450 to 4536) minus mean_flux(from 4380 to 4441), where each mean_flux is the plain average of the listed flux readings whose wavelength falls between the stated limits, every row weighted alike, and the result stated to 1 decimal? 0.8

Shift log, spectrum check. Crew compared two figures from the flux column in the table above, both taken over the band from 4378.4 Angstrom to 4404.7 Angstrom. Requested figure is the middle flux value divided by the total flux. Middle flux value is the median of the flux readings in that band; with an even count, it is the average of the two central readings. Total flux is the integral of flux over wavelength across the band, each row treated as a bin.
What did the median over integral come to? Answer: 0.0369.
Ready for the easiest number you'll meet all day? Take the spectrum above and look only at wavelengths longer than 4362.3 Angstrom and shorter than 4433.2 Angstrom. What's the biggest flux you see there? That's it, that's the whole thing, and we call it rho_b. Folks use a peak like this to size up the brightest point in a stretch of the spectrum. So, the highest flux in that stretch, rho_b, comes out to 8.071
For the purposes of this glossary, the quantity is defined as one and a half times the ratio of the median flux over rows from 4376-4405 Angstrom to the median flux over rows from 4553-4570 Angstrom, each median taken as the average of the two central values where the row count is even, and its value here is 1.16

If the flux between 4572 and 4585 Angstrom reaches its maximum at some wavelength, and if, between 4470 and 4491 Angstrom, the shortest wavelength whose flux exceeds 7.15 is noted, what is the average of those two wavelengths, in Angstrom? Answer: 4525.3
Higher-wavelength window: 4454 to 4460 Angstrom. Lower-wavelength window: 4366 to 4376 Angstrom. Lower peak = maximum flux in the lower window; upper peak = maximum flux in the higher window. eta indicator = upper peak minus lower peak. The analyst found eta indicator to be -1.3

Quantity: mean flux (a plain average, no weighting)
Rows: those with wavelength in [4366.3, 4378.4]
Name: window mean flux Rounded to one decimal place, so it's 6.6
